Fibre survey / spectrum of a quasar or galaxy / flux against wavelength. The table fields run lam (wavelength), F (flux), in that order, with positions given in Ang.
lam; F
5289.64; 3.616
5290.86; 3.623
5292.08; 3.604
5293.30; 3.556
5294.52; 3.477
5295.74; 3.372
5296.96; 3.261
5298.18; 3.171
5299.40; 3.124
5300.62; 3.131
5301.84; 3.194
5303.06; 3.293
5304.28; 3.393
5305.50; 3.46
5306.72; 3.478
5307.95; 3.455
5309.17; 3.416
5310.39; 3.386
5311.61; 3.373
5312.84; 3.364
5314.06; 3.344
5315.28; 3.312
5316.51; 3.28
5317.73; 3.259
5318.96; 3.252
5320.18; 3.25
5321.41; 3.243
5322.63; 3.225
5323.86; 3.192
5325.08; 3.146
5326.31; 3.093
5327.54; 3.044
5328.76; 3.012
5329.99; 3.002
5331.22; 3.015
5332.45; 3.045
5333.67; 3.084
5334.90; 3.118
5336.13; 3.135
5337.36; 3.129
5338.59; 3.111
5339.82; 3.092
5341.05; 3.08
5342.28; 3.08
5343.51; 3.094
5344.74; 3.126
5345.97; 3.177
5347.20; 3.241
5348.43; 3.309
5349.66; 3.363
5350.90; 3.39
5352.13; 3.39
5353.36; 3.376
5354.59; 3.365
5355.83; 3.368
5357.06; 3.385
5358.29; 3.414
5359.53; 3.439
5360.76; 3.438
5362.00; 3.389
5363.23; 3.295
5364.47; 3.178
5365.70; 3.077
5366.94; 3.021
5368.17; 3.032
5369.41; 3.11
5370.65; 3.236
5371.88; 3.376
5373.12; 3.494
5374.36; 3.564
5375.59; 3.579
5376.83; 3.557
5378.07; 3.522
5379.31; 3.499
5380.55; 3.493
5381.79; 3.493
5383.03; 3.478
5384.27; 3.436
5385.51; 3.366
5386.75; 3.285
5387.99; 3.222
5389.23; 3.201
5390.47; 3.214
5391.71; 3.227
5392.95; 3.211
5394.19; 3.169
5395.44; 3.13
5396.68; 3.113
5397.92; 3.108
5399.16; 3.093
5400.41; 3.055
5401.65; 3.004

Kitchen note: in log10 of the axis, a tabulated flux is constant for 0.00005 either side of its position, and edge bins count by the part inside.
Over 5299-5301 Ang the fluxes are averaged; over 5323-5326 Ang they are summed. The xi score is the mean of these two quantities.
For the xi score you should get 4.73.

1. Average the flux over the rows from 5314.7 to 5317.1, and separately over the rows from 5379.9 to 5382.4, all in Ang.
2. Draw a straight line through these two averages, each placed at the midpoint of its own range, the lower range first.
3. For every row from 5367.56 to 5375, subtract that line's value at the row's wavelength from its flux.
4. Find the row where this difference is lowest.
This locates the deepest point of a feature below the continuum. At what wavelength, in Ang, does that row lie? 5368.17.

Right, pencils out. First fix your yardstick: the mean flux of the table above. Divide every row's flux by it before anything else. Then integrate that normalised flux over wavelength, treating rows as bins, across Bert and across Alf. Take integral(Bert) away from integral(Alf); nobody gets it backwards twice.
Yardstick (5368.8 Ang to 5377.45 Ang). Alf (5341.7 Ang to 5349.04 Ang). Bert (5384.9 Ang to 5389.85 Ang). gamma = 2.1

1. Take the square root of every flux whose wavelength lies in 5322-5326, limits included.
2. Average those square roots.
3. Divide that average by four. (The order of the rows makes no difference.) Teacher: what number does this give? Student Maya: 0.446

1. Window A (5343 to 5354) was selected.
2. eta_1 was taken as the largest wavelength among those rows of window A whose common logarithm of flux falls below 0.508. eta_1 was 5345.97 Ang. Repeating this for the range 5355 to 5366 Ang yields 5365.70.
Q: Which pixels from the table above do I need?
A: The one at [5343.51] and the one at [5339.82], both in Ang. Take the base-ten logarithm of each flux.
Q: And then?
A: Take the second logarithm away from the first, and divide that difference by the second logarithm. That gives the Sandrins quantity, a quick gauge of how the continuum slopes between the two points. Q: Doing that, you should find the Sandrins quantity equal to 0.001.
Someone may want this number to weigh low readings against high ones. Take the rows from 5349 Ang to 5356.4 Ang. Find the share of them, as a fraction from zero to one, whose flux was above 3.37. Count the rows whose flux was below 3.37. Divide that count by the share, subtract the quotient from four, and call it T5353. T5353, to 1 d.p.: -2.0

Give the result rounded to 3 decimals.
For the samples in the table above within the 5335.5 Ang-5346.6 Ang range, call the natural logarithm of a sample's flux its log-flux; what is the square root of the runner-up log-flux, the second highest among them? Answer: 1.069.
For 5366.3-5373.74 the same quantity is 1.103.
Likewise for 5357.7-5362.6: 1.111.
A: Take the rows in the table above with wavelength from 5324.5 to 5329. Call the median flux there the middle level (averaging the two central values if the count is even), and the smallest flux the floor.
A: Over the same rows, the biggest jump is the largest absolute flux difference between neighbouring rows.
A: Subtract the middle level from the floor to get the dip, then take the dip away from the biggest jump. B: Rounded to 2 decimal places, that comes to 0.11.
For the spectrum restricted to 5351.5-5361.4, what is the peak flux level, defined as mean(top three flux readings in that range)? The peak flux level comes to 3.43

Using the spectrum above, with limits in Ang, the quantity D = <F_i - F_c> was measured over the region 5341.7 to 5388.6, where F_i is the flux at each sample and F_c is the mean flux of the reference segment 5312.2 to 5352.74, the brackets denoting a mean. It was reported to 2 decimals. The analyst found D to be 0.15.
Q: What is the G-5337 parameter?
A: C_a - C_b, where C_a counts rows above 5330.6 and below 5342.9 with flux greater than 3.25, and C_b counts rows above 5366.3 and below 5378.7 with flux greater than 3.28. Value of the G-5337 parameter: -6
